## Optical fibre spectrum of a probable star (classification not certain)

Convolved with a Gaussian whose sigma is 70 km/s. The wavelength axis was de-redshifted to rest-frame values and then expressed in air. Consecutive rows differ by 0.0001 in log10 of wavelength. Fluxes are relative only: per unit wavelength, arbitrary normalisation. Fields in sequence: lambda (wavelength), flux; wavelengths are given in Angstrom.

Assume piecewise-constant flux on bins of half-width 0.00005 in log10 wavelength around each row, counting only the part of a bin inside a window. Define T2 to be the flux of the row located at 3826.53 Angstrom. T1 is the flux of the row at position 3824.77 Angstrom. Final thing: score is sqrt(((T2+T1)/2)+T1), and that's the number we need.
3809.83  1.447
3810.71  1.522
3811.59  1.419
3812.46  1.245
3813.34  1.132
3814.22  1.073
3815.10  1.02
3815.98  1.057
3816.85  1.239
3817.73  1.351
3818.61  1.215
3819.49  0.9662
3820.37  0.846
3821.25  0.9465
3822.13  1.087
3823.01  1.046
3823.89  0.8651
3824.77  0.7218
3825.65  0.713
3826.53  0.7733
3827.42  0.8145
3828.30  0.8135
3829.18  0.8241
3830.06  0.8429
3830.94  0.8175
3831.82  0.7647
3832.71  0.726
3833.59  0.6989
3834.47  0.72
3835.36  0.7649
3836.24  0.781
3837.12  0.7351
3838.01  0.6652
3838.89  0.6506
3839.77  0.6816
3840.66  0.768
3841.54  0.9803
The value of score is 1.21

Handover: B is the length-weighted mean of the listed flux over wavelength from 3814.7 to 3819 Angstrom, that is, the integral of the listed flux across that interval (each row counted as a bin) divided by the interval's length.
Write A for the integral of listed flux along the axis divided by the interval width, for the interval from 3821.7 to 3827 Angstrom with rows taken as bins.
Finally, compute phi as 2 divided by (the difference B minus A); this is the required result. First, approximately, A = 0.87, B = 1.18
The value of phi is 6.4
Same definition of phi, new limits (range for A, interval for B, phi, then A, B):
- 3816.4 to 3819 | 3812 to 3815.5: -13.4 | 1.27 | 1.12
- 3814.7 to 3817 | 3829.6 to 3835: -6.0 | 1.09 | 0.76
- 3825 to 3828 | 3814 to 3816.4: 7.1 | 0.76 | 1.05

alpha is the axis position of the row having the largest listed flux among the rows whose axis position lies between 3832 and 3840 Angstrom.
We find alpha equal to 3836.24 Angstrom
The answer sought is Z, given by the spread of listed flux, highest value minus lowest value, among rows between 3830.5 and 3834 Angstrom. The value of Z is 0.12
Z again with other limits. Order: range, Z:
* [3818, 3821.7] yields 0.37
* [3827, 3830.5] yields 0.03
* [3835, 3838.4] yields 0.12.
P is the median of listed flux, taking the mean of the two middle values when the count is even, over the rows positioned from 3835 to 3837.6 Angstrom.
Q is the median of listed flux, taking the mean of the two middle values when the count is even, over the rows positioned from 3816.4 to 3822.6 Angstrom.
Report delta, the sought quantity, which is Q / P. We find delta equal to 1.4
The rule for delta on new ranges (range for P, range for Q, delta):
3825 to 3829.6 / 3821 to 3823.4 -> 1.3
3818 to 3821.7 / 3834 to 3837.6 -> 0.8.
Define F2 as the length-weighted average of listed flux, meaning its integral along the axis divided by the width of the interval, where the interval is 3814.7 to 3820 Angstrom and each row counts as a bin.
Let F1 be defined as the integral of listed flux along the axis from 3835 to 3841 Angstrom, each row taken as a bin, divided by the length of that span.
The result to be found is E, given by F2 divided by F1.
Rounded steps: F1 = 0.72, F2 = 1.14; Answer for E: 1.6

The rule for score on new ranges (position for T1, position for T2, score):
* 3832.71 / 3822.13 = 1.28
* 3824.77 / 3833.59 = 1.20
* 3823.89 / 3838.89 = 1.27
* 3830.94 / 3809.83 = 1.40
